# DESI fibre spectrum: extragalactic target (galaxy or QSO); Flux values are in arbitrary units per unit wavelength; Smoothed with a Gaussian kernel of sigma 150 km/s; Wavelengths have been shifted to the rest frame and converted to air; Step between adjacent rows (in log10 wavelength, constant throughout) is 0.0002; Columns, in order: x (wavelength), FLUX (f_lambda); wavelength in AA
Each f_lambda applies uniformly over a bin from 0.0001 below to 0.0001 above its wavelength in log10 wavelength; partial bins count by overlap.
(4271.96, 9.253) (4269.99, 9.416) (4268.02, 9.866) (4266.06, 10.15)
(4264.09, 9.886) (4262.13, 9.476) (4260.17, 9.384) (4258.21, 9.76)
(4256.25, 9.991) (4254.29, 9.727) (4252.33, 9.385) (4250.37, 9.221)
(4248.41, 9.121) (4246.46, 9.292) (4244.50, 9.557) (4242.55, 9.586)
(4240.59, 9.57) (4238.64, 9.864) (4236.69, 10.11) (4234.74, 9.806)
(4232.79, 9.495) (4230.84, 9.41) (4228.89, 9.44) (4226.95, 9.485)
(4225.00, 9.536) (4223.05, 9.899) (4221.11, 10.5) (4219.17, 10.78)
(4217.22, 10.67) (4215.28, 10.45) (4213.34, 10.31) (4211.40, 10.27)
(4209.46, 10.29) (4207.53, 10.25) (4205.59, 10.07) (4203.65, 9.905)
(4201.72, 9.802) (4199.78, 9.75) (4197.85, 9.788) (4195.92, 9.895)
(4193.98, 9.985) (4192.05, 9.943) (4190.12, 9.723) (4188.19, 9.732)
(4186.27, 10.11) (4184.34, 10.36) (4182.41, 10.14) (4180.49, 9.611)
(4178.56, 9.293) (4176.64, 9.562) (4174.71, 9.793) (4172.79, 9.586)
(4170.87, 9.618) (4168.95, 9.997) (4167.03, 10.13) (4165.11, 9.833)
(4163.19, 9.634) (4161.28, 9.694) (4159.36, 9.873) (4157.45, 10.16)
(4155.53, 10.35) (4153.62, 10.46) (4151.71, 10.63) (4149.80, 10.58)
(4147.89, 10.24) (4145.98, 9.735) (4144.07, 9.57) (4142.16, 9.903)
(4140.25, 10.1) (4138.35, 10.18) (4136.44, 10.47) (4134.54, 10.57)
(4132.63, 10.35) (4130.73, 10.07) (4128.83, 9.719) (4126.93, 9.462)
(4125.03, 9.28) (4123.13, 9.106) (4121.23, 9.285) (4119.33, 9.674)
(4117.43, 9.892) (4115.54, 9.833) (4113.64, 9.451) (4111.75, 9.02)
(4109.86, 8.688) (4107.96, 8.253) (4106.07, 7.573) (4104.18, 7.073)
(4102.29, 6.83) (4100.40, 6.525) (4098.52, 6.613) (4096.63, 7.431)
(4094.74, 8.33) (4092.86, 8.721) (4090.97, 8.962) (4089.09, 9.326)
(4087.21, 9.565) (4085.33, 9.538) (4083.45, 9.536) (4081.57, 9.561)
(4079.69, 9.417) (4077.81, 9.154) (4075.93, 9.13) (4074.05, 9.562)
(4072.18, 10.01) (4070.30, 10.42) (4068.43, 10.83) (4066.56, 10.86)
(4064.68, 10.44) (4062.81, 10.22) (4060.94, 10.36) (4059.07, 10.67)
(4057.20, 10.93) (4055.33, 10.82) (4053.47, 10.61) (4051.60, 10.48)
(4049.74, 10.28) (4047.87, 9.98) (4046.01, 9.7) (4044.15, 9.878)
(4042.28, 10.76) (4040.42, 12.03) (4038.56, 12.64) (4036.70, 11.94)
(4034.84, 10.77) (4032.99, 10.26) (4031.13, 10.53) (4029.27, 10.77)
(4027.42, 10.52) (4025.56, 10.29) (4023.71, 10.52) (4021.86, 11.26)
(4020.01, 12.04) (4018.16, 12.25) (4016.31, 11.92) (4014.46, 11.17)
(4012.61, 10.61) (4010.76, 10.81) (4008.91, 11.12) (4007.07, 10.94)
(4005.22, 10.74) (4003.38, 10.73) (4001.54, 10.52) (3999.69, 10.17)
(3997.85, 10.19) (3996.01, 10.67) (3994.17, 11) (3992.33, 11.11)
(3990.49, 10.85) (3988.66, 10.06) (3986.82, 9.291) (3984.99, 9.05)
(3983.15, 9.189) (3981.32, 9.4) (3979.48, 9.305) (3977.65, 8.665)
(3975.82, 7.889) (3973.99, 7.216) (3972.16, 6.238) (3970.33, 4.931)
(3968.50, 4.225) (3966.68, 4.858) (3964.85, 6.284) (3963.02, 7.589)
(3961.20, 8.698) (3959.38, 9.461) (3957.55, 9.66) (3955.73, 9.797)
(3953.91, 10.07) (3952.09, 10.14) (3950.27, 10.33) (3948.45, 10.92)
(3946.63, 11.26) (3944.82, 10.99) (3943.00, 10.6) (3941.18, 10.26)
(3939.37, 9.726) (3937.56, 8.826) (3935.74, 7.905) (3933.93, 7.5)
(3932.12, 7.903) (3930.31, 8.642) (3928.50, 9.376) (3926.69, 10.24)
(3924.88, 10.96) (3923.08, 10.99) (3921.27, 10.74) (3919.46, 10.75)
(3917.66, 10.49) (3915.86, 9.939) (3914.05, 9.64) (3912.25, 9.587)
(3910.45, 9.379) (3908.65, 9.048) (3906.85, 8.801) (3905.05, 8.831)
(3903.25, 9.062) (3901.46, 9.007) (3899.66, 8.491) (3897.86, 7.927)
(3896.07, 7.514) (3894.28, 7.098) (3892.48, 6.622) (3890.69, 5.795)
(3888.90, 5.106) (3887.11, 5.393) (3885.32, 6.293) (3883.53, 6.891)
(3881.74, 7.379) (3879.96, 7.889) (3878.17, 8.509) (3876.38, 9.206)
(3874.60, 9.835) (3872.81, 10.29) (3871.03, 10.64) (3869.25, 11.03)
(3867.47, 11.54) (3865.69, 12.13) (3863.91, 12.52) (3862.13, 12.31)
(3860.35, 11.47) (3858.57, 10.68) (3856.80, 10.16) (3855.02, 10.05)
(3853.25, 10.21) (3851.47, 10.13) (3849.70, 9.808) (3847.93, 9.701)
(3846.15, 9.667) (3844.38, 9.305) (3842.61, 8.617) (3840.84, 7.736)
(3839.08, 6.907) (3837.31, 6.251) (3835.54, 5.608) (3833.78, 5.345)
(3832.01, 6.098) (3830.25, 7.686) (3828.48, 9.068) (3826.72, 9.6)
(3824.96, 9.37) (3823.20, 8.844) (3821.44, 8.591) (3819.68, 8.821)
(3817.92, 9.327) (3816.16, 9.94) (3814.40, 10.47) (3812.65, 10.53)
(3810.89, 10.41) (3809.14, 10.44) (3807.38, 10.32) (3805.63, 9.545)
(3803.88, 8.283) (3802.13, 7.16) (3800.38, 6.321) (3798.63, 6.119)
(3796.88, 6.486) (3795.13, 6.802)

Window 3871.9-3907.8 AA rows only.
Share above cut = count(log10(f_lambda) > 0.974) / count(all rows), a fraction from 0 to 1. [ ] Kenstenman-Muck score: 0.1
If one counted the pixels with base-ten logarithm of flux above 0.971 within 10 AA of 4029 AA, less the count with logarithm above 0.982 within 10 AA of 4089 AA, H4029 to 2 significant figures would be 11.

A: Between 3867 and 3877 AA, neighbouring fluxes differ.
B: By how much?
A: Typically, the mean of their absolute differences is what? 0.47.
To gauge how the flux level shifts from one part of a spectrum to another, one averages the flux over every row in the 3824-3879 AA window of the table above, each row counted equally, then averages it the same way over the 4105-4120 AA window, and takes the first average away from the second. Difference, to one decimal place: -0.4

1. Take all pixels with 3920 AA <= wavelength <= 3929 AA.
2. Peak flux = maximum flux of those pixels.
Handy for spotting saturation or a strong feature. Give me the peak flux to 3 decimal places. 10.990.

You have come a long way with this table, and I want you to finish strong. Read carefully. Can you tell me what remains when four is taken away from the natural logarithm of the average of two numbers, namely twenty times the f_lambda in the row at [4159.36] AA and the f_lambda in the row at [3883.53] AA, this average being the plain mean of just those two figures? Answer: 0.63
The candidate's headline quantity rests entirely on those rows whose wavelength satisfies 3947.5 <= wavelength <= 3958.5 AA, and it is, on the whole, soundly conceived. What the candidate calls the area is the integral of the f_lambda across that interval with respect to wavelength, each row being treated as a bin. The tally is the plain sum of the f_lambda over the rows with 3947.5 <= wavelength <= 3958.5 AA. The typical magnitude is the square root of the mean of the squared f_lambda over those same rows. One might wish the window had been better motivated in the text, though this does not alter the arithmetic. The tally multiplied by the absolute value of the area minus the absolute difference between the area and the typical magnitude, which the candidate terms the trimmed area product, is 619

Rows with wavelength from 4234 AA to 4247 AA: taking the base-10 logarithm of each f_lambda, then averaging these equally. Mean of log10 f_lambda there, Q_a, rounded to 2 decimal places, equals 0.99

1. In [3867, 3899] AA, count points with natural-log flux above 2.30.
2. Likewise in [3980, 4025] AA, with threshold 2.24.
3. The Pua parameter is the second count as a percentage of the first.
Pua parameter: 525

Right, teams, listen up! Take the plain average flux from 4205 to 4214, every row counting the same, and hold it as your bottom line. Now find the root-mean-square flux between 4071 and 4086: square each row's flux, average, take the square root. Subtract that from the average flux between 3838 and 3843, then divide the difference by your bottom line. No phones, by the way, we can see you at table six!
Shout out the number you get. -0.2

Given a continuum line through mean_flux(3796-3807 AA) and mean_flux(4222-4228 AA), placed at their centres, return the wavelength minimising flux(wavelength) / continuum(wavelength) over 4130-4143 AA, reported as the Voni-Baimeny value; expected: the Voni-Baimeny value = 4142.16 AA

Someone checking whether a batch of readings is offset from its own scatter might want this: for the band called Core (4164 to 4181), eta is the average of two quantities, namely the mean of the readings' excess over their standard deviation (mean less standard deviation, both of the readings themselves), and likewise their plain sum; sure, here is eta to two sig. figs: 48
